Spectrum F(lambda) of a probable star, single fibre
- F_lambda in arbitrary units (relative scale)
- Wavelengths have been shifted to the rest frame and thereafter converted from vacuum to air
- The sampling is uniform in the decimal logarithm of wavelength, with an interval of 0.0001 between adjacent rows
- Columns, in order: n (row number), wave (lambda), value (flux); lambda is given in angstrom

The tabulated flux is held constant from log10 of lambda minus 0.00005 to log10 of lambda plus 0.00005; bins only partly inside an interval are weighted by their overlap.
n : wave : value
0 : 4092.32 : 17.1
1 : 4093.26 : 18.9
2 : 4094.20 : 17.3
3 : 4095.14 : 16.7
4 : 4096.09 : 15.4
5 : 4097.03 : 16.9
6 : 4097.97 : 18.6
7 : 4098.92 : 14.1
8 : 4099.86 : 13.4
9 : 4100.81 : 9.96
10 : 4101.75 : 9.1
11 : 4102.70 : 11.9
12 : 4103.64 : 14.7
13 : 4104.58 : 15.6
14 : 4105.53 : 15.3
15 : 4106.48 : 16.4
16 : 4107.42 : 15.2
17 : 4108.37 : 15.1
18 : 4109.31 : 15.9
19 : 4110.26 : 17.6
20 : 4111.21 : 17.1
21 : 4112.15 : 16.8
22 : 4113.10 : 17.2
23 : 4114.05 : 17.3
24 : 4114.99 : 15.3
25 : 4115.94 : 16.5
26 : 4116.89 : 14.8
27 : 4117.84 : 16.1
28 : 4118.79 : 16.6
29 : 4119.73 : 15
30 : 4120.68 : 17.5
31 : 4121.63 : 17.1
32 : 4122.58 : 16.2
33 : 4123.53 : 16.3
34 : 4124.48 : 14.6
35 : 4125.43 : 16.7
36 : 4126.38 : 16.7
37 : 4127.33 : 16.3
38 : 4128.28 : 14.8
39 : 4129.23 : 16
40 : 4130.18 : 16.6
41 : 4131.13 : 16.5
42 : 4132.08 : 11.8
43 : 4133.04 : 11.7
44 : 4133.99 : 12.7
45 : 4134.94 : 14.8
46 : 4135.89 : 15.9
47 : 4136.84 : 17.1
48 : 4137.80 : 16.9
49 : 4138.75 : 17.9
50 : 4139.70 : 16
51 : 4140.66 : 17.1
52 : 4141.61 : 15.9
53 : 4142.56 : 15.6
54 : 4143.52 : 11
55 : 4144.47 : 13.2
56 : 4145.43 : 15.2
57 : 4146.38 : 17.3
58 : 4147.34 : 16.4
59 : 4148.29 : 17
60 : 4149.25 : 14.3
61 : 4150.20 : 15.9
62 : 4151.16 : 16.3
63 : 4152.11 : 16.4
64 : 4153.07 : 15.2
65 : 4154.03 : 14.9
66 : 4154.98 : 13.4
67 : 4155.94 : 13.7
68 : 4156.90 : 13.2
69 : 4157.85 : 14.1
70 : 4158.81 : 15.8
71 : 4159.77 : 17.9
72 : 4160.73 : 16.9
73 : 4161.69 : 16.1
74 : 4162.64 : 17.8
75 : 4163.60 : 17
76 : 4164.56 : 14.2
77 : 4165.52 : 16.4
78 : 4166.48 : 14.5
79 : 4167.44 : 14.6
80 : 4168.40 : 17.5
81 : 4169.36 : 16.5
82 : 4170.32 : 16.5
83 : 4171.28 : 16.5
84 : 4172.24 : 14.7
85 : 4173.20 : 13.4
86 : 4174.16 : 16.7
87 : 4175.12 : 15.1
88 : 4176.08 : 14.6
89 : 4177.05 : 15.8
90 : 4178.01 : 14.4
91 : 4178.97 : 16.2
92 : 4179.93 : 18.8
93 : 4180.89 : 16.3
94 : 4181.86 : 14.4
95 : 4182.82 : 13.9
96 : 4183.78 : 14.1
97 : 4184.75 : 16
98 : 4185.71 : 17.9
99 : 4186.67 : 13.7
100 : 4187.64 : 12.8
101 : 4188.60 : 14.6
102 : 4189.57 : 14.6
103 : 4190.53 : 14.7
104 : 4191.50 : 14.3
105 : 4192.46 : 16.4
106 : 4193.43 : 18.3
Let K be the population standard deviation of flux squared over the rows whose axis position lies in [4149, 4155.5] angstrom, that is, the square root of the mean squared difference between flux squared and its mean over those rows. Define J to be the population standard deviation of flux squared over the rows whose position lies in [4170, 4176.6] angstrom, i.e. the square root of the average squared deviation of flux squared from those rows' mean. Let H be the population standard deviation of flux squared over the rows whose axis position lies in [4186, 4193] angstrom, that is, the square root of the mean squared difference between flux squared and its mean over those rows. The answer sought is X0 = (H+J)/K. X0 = 2.12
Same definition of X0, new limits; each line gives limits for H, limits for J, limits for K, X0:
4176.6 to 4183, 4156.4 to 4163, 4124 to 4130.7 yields 3.94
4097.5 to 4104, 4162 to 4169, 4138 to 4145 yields 2.00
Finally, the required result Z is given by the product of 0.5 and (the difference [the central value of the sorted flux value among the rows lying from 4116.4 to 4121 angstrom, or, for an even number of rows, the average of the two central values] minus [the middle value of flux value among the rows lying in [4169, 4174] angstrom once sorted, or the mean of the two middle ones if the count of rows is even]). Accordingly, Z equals -0.2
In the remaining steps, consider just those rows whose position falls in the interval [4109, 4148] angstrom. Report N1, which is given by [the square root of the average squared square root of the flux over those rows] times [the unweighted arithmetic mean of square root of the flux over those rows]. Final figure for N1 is 15.8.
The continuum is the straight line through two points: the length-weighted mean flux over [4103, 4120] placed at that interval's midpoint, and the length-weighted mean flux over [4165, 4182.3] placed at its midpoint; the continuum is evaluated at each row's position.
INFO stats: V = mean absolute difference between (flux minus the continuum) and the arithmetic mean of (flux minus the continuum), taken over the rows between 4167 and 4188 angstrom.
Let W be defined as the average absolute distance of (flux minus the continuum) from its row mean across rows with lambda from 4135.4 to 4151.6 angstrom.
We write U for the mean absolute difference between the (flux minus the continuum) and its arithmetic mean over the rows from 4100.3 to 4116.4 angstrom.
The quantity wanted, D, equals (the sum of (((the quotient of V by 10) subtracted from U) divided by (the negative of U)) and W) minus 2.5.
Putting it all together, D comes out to -2.27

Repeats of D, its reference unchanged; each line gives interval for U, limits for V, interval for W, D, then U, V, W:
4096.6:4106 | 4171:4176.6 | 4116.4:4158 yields -2.14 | 2.3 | 0.95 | 1.3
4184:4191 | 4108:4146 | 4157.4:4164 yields -2.38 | 1.2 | 1.22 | 1.0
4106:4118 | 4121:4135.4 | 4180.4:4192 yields -2.34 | 0.8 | 1.47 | 1.0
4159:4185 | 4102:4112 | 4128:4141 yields -1.79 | 1.2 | 1.05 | 1.6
